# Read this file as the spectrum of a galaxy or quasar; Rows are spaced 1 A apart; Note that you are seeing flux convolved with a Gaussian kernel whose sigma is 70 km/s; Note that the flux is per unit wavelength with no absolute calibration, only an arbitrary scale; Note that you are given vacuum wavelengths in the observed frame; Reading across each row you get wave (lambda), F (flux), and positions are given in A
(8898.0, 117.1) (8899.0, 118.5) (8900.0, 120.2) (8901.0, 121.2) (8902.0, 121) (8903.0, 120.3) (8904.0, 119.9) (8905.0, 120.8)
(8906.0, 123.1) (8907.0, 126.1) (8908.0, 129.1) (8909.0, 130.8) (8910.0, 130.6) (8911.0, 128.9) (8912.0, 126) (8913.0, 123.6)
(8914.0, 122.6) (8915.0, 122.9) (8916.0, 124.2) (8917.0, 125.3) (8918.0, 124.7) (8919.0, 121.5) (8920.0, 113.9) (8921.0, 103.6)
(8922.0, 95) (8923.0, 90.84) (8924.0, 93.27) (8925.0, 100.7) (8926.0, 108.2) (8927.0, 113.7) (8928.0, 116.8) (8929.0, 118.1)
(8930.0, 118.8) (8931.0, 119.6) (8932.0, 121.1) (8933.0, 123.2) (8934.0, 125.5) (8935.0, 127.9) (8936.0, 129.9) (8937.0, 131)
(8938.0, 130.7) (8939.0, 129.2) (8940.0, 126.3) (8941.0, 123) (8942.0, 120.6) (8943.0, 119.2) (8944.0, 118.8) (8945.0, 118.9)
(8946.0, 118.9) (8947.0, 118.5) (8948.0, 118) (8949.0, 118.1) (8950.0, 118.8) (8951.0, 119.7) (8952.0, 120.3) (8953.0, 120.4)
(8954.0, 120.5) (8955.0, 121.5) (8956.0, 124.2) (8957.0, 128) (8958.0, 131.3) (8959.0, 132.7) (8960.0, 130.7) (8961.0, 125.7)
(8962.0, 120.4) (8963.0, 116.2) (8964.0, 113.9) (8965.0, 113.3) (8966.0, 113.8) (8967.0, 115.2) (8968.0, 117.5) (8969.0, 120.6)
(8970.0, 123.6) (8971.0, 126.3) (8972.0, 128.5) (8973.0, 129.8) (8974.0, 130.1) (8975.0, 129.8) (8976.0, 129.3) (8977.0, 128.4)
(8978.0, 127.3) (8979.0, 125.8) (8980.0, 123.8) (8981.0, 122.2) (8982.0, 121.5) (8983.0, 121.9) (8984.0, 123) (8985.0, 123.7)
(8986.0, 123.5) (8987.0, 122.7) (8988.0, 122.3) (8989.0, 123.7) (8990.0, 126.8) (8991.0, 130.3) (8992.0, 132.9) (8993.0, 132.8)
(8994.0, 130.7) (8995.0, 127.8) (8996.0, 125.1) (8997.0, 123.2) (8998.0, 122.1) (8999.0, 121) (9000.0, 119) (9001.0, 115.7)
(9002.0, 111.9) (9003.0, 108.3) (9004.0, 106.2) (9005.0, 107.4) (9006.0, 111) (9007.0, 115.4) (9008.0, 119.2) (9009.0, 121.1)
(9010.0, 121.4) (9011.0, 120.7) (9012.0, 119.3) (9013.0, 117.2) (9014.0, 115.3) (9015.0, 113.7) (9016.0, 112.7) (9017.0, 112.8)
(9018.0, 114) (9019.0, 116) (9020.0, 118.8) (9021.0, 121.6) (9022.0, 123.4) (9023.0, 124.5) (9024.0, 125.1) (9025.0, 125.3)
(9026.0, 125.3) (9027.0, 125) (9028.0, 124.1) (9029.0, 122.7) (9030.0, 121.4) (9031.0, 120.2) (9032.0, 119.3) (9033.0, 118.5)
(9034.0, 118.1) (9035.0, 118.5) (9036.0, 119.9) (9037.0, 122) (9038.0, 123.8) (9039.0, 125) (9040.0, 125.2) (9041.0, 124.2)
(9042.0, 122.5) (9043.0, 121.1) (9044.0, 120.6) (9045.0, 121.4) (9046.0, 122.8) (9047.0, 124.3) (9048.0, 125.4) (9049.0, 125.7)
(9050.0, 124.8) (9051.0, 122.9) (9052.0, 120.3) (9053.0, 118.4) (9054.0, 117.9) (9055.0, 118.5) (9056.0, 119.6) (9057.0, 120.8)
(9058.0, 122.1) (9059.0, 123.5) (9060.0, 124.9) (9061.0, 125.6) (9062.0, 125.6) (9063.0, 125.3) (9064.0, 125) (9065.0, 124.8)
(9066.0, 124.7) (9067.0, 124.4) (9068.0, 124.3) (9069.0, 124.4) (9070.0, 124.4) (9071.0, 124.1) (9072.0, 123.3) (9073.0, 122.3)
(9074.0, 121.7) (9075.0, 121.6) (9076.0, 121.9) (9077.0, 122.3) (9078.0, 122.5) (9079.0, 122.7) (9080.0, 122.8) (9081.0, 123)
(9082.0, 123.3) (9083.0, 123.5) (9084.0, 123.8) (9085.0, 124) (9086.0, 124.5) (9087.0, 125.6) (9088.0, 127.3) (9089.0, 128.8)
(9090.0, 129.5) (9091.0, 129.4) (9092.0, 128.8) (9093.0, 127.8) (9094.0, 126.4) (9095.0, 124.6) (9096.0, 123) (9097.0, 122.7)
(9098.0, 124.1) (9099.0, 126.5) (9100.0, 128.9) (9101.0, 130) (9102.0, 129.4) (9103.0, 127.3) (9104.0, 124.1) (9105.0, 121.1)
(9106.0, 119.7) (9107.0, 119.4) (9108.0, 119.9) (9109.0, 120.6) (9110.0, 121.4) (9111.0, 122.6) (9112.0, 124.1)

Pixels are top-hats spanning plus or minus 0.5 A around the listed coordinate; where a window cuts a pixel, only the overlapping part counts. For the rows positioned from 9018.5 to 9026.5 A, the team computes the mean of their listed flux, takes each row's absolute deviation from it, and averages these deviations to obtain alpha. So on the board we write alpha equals 2.8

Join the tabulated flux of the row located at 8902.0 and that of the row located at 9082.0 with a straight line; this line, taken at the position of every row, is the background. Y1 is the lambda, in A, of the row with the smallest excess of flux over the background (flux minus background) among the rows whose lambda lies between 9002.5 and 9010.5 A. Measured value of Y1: 9004.0 A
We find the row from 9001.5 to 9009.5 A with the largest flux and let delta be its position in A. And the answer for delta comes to 9009.0 A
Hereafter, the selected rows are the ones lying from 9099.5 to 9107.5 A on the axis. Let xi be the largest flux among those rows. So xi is 130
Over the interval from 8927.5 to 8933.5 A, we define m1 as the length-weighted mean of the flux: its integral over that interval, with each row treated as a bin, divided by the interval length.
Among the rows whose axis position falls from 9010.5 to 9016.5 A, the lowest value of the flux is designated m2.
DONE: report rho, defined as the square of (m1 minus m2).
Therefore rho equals 48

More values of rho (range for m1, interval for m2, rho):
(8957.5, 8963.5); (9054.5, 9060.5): 59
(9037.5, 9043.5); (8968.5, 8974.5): 9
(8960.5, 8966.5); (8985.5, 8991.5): 26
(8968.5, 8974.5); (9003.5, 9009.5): 411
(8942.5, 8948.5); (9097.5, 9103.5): 29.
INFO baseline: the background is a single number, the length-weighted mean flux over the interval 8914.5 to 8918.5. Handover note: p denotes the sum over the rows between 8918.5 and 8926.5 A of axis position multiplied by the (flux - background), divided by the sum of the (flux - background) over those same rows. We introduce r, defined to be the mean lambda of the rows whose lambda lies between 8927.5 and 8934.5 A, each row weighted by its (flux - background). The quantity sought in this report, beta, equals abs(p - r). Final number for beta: 6.5 A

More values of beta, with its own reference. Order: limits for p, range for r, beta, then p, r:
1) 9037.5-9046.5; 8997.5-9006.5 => 41.0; 9044.3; 9003.2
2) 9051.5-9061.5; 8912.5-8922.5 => 133.5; 9054.4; 8920.9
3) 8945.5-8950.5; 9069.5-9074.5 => 125.3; 8948.0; 9073.3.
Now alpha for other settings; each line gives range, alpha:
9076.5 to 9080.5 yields 0.2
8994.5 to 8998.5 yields 1.9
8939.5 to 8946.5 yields 2.2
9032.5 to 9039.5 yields 2.4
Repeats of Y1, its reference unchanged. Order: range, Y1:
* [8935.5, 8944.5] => 8944.0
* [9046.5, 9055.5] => 9054.0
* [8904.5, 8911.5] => 8905.0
